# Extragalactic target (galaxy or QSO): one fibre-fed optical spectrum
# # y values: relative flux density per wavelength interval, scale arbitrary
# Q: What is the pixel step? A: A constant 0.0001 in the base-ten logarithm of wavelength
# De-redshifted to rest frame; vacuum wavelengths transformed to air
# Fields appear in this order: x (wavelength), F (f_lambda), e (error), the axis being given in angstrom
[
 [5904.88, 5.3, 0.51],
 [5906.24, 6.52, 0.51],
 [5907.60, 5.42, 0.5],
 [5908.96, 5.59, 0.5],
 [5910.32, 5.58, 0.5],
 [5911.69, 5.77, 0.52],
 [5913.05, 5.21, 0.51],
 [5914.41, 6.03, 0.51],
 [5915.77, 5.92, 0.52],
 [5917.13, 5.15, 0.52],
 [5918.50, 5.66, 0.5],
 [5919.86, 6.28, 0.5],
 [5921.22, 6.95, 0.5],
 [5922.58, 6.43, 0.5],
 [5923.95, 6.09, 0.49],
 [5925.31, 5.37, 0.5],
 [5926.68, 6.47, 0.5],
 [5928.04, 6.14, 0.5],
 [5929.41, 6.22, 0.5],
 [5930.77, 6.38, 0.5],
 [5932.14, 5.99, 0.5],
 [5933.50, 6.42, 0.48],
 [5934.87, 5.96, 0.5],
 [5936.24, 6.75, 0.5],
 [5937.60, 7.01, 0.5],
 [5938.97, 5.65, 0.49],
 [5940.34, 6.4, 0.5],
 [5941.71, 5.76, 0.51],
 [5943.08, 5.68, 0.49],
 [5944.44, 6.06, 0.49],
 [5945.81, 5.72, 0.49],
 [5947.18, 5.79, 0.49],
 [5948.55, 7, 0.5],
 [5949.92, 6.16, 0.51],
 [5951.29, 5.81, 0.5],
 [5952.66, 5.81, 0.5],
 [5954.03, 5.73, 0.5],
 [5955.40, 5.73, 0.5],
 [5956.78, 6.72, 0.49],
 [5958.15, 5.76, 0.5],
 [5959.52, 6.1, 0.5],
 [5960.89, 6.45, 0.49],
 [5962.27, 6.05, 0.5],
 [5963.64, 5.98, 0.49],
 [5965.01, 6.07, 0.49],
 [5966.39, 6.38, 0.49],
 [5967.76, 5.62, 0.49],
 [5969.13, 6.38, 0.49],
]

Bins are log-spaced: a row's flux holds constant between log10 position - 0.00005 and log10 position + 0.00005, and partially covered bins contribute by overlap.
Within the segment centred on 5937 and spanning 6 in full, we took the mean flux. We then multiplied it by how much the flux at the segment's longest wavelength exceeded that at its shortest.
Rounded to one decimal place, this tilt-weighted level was -2.0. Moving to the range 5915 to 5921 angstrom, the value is 2.1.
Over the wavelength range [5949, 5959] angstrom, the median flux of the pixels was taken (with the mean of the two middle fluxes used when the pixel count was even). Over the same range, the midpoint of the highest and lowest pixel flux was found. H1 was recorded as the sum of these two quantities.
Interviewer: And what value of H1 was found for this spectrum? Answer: 12.0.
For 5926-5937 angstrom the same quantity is 12.7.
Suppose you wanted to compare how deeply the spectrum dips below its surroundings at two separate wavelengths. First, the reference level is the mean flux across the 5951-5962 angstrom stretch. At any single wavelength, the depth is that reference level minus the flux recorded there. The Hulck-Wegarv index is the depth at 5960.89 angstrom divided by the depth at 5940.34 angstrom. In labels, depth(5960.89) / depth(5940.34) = 1.1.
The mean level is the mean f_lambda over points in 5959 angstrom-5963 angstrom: 6.20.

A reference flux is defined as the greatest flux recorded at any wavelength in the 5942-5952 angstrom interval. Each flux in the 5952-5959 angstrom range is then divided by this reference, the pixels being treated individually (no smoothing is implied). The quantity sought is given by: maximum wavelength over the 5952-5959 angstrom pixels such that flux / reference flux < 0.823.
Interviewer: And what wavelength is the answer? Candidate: 5958.15 angstrom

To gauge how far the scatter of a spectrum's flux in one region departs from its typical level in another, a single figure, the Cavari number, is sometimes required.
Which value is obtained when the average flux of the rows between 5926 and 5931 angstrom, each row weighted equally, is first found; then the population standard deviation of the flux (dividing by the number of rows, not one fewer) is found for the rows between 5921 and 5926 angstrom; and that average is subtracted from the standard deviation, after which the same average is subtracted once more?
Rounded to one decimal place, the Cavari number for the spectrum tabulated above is -12.0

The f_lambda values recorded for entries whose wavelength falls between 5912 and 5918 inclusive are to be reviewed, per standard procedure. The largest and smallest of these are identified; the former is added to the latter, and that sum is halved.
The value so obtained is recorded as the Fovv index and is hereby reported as 5.6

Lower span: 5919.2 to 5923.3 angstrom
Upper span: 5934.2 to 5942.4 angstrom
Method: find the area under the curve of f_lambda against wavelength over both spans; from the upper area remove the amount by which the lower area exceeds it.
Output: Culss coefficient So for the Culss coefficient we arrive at 76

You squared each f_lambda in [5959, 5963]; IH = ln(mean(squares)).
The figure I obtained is 3.65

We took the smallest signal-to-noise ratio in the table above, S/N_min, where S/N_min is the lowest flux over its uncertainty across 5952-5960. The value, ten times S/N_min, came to 115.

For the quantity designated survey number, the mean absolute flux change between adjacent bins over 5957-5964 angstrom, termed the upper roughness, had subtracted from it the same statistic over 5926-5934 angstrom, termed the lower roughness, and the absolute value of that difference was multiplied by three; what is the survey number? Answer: 0.0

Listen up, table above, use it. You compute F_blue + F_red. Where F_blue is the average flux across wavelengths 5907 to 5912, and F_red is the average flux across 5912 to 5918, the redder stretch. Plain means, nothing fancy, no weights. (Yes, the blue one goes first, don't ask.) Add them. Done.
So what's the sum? 11.2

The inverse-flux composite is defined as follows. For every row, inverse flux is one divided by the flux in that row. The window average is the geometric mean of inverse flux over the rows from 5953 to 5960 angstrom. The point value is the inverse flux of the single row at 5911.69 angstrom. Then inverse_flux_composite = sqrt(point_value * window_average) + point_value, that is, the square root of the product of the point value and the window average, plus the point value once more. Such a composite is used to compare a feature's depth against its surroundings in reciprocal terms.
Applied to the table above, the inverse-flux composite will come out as 0.34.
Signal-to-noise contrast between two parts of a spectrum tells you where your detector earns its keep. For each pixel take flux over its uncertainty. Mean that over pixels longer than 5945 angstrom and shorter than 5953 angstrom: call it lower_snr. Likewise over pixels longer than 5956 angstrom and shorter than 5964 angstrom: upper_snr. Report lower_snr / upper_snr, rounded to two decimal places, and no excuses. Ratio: 0.97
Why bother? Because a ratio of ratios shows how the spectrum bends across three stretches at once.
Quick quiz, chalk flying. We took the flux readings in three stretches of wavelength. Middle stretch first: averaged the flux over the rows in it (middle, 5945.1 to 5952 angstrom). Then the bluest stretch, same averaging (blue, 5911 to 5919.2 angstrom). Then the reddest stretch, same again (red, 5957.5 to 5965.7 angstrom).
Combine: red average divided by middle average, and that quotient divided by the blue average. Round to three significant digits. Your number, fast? 0.177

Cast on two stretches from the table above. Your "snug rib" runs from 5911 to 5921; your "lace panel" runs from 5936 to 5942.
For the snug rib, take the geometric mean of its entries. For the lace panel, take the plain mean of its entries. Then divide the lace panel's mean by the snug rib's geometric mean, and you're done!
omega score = 1.11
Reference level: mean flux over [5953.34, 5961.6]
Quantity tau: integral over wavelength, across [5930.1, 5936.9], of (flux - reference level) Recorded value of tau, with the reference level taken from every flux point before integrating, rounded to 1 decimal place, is 1.5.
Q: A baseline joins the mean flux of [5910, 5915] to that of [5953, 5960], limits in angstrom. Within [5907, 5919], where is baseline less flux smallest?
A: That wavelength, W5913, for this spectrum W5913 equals 5914.41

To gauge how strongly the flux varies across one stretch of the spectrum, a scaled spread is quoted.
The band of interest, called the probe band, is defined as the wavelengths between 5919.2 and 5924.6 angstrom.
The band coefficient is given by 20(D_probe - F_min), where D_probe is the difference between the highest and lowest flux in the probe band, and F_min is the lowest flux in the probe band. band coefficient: -105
